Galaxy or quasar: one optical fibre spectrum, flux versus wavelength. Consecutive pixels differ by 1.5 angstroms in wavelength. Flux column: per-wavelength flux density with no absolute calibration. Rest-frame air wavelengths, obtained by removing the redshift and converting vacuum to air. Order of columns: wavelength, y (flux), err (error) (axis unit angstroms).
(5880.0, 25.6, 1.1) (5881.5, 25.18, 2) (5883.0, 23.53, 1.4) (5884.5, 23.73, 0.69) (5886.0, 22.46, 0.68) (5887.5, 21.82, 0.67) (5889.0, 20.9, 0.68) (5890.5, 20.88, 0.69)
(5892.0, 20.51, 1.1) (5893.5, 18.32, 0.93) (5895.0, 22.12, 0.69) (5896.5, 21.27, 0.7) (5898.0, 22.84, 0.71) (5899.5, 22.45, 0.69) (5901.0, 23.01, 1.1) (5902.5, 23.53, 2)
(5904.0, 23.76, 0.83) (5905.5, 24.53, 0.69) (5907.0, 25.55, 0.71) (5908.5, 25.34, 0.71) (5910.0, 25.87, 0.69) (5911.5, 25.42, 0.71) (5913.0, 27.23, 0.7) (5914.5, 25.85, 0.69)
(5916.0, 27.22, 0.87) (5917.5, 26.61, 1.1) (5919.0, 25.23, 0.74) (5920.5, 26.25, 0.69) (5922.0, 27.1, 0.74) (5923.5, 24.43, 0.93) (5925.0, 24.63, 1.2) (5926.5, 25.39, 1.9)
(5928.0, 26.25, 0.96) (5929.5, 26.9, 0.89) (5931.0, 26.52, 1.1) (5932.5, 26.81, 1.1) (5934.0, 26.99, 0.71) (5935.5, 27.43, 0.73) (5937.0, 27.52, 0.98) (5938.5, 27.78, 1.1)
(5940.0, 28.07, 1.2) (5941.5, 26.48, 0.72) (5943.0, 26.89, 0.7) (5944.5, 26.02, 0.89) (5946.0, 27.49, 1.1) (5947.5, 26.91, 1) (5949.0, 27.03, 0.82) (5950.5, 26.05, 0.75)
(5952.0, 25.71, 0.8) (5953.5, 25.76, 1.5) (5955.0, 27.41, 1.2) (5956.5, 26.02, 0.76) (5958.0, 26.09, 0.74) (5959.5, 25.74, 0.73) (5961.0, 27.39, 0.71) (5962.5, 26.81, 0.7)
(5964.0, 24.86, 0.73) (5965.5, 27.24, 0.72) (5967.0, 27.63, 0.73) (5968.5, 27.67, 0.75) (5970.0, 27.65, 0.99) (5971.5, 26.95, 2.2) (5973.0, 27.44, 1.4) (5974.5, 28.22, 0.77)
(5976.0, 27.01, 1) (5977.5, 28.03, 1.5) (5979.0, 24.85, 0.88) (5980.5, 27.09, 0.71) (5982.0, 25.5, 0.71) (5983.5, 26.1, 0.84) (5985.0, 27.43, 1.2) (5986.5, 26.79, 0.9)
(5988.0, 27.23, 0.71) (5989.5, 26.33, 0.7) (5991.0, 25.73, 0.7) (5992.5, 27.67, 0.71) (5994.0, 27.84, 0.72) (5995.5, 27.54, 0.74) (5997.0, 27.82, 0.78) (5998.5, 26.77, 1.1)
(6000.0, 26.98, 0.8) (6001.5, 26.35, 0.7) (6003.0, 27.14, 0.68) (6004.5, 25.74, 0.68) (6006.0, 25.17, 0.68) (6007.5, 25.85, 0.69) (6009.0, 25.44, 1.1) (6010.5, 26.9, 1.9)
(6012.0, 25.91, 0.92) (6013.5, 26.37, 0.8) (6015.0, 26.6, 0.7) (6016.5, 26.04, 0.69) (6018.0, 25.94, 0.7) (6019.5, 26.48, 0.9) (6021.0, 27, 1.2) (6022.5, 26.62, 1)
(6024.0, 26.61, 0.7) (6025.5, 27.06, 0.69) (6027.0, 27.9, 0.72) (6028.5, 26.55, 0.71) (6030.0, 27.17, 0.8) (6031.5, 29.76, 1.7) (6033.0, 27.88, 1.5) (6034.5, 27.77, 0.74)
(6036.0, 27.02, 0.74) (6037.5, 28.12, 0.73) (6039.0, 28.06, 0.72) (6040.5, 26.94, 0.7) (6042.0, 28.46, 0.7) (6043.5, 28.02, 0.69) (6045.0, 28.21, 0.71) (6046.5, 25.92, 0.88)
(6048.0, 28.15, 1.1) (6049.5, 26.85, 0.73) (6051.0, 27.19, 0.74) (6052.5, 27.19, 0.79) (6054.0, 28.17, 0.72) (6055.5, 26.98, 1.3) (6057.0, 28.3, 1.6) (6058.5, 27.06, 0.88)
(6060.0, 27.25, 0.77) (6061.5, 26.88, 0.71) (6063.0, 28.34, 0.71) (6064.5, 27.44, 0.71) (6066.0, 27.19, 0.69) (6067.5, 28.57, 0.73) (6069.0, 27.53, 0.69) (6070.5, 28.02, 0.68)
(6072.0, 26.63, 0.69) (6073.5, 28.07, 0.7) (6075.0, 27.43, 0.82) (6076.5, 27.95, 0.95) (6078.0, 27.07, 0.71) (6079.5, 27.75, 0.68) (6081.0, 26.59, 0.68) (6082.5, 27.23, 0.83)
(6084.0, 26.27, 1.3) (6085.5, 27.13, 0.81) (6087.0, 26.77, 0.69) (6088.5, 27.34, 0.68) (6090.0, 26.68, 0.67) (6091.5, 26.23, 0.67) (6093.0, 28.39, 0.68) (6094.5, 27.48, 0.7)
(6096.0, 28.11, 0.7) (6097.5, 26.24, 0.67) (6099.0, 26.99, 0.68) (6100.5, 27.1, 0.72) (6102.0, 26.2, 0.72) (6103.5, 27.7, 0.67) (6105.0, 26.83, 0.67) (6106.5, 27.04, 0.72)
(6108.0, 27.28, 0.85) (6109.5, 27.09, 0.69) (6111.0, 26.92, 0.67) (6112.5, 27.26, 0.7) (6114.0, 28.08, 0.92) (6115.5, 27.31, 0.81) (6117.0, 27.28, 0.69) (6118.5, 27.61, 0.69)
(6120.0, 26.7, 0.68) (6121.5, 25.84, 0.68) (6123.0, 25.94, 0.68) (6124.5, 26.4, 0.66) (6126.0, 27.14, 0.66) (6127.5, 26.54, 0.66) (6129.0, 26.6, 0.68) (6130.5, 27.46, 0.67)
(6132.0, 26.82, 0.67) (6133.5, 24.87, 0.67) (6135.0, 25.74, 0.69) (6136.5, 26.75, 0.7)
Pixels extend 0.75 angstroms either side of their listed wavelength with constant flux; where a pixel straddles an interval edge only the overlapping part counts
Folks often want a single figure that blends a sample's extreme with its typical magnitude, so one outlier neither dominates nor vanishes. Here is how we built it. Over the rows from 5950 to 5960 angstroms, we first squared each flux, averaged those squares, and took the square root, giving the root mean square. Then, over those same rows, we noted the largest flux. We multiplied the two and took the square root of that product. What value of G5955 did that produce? 26.8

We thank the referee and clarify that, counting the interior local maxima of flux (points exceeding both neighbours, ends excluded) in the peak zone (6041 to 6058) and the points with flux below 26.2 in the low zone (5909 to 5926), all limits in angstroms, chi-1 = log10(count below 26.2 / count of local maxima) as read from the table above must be 0.30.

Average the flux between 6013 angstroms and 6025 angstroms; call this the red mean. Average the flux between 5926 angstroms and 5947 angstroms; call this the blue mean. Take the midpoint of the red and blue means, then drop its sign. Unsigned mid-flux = 26.7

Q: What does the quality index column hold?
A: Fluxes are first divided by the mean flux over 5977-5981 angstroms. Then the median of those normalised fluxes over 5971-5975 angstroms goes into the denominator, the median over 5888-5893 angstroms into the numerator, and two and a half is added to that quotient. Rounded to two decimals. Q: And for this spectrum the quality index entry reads 3.26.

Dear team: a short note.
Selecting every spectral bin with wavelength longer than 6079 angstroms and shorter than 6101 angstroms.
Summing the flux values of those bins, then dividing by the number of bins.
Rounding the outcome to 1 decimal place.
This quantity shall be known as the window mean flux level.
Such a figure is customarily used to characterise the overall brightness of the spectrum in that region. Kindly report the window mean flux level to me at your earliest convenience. 27.1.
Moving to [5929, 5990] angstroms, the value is 26.8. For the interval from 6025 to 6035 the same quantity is 27.7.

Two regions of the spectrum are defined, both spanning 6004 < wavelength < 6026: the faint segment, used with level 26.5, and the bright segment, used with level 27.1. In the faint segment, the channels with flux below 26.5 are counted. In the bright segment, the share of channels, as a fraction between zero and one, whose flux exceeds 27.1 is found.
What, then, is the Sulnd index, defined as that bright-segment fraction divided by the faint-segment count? 0.00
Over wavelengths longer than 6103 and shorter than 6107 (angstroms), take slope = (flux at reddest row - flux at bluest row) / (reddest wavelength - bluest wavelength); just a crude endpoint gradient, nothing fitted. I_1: -0.22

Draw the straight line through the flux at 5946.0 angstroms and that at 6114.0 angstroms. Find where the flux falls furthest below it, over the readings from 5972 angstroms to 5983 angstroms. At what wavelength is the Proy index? 5979.0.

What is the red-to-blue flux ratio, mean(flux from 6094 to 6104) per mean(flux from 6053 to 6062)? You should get 0.99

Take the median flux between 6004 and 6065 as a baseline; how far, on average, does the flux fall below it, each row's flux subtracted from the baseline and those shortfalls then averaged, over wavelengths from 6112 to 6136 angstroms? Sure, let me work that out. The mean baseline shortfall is 0.30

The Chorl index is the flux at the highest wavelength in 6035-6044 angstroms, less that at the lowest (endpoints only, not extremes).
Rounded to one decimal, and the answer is 1.0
